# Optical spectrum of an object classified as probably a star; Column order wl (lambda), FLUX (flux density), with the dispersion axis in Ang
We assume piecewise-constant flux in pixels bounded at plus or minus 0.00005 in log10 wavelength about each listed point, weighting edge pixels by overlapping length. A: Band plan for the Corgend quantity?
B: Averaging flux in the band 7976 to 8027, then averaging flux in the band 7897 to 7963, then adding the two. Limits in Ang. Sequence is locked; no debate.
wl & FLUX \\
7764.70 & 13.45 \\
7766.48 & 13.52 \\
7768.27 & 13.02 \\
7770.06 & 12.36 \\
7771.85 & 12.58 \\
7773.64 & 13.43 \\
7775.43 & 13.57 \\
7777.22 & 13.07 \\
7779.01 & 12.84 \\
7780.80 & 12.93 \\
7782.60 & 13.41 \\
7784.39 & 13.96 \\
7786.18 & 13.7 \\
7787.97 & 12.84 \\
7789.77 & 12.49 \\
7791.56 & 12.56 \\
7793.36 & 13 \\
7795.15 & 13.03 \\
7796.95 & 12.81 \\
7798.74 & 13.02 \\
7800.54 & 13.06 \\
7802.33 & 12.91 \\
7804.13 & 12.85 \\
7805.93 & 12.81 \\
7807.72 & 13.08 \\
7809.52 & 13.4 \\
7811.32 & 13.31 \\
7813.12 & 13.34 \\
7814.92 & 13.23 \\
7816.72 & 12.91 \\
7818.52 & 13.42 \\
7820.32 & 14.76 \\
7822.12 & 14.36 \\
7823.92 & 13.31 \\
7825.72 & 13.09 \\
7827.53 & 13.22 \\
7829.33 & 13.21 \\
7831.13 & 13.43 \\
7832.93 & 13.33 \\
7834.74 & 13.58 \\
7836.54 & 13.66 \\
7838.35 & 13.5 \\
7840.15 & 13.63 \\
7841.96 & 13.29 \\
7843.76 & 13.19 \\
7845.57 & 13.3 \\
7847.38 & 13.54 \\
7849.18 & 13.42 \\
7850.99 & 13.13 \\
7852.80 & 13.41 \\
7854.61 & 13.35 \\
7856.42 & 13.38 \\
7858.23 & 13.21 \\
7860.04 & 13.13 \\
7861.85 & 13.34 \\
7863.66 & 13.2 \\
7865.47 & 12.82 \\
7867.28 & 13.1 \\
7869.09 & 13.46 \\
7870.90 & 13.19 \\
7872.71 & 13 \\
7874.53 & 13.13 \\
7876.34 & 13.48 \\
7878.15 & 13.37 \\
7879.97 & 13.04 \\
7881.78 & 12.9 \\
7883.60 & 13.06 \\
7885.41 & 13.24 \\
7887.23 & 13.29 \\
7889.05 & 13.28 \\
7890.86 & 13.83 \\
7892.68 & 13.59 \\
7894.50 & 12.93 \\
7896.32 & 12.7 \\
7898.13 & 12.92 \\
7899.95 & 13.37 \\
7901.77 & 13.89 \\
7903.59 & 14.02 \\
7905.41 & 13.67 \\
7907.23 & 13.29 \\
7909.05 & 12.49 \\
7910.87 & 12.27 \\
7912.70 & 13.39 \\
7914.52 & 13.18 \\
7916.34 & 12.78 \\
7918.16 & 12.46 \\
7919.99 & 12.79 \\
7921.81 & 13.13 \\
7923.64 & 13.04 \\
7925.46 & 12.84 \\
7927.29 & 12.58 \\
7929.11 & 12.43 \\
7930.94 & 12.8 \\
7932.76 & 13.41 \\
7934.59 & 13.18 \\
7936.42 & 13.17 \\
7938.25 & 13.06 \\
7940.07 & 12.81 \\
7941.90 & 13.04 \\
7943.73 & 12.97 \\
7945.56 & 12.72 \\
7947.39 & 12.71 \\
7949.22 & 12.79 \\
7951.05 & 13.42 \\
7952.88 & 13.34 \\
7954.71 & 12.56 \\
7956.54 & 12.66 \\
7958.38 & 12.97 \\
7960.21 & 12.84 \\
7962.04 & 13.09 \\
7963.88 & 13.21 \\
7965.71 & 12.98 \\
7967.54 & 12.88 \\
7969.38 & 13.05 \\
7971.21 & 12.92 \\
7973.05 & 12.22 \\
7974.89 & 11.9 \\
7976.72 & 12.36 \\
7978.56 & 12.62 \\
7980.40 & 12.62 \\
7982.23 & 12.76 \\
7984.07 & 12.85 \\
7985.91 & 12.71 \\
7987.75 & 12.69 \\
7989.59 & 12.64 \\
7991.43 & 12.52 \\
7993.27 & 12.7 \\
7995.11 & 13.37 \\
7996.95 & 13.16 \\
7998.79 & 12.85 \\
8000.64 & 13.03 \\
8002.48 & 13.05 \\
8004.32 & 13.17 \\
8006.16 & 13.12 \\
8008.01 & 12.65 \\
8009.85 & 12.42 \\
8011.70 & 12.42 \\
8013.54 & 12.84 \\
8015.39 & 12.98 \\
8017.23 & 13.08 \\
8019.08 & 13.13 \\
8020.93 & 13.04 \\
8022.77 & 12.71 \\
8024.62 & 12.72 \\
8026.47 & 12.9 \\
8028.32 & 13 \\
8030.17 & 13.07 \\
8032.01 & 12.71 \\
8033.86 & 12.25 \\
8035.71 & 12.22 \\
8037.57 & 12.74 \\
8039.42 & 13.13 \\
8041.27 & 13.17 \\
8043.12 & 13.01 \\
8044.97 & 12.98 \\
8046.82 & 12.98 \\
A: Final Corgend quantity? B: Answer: 25.8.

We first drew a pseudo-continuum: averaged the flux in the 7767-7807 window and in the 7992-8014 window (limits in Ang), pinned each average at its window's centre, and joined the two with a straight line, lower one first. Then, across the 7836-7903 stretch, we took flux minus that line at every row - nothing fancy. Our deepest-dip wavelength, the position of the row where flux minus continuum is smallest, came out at 7896.32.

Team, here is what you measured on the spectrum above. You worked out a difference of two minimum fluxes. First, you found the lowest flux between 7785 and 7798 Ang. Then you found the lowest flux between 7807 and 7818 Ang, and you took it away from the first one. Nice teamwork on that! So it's -0.42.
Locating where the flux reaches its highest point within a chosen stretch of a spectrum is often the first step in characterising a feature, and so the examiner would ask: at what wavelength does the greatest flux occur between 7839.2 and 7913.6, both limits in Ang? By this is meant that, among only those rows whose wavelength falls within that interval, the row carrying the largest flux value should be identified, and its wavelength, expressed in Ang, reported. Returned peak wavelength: 7903.59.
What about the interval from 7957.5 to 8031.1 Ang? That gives 7995.11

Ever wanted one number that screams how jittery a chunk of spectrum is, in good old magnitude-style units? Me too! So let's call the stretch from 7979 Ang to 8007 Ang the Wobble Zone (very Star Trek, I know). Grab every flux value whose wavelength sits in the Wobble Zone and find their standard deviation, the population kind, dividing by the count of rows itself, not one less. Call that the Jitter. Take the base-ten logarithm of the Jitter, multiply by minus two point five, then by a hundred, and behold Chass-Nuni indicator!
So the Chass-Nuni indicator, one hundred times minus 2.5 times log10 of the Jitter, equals 154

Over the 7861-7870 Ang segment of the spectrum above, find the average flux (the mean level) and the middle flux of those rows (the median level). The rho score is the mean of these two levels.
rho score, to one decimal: 13.2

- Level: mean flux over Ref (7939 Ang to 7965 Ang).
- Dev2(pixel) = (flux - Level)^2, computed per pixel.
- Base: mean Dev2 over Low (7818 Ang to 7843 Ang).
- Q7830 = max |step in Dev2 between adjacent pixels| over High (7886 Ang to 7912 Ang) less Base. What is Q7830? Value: 0.14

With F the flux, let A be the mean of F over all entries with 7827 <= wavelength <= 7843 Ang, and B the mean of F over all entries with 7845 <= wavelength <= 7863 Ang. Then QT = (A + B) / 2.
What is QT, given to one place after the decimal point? 13.4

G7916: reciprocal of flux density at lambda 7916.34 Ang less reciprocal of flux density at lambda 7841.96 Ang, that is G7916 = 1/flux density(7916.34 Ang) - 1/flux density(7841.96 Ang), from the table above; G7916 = 0.0030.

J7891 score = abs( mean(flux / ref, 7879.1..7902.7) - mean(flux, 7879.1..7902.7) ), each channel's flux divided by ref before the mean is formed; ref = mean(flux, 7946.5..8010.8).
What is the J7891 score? 12.2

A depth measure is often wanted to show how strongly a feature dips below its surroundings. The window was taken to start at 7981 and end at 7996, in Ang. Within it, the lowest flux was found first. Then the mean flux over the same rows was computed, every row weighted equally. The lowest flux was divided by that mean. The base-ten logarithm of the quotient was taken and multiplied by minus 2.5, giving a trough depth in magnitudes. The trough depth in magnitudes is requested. 0.022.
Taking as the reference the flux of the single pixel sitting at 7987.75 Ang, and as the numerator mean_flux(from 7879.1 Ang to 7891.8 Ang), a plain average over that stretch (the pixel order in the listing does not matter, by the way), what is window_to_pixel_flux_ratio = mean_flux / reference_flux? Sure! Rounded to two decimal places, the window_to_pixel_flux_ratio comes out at 1.04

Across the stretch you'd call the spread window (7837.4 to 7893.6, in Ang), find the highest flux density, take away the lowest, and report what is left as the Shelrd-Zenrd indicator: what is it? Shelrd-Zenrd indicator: 1.01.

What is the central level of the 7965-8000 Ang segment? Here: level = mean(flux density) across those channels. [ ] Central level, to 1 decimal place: 12.7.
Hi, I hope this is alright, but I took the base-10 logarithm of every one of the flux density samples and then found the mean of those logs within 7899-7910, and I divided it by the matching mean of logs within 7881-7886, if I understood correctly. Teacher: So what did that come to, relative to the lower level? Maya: 1.01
